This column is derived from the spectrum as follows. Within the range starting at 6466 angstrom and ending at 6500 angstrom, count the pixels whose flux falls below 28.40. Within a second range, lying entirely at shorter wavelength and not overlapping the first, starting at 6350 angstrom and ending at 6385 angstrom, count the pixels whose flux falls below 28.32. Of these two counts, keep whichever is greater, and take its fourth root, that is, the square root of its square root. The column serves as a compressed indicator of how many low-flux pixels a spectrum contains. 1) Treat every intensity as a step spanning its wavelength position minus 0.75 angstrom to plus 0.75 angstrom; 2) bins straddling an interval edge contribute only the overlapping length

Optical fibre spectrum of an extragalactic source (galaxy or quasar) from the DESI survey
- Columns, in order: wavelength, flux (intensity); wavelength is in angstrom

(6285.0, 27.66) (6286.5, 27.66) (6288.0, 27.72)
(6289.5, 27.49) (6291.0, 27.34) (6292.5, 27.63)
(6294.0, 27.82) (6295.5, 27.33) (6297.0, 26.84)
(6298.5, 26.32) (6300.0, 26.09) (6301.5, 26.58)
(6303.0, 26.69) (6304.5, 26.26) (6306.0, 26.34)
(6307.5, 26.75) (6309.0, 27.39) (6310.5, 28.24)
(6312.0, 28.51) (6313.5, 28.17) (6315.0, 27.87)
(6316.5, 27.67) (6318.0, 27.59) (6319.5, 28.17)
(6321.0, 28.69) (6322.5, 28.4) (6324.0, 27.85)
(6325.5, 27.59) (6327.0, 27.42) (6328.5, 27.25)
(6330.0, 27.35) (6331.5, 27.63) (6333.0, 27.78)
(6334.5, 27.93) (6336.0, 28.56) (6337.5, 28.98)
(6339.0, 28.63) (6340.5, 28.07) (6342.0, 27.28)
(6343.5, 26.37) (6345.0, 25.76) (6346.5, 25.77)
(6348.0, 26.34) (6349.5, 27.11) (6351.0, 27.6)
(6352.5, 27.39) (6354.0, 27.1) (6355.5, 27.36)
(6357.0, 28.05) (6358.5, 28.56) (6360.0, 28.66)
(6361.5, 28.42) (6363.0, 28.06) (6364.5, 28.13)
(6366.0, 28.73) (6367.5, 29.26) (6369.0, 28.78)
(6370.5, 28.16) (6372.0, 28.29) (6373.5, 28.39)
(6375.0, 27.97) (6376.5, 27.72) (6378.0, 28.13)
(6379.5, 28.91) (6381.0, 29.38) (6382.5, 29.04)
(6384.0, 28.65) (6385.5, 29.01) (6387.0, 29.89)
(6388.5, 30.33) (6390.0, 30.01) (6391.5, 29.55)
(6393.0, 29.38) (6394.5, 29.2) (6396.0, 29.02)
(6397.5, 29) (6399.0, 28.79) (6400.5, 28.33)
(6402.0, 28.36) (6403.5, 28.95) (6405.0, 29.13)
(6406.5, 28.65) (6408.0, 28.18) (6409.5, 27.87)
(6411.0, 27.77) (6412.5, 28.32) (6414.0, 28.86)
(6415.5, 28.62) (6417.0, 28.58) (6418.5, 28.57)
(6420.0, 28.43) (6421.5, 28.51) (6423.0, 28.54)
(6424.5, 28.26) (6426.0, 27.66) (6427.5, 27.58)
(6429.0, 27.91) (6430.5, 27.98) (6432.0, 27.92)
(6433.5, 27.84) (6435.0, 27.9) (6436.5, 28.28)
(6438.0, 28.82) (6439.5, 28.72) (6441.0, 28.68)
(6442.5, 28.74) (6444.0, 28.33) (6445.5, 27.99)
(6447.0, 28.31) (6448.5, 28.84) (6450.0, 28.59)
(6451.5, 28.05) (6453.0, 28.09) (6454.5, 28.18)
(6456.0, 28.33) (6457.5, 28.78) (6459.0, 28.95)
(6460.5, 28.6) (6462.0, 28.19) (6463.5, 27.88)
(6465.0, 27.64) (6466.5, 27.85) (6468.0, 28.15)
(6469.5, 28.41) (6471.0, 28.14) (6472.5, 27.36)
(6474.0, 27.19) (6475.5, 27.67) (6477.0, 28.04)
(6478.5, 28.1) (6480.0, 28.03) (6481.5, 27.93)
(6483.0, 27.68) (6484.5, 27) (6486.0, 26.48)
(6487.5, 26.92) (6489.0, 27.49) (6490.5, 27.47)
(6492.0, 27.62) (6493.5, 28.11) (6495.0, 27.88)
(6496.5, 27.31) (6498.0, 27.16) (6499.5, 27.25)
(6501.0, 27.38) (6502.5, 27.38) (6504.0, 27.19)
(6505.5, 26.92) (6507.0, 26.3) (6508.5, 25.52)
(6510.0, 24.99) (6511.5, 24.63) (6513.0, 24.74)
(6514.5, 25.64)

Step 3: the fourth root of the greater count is 2.17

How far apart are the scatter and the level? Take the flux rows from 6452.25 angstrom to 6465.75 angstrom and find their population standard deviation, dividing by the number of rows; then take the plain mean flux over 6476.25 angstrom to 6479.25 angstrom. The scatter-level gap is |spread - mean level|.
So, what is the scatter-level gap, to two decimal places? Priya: 27.67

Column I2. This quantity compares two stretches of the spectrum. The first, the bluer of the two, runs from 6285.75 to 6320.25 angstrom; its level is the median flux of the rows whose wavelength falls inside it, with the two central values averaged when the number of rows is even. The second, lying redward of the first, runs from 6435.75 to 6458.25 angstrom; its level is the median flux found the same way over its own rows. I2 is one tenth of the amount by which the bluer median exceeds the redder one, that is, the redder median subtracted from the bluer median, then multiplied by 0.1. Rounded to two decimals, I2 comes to -0.08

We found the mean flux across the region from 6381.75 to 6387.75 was 29.1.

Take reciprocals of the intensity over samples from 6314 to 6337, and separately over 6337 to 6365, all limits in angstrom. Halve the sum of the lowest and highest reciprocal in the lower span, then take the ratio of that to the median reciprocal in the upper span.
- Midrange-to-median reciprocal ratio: 0.99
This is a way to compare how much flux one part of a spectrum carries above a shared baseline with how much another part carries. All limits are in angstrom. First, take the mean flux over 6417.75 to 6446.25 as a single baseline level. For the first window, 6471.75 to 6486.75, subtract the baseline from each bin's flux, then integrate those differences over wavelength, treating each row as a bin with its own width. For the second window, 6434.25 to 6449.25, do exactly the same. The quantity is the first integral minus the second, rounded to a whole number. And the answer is -14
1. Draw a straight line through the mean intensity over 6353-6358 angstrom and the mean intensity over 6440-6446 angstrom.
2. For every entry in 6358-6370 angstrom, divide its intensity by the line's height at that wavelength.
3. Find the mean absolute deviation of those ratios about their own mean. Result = 0.0099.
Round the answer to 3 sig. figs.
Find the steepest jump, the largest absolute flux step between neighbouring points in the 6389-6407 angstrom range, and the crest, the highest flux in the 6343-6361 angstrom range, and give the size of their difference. 28.1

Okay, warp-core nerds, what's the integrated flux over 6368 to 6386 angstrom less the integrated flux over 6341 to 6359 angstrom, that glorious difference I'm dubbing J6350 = 27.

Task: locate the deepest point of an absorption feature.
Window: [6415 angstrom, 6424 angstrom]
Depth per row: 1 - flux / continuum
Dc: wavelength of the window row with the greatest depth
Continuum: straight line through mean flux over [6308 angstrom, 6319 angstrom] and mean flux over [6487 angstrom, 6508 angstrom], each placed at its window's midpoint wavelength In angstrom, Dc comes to 6420.0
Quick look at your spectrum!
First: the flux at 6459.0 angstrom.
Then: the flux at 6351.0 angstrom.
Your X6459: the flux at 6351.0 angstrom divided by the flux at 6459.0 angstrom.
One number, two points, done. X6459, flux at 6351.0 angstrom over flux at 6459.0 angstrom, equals 0.95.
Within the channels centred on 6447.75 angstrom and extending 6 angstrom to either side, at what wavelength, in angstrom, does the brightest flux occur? 6448.5 angstrom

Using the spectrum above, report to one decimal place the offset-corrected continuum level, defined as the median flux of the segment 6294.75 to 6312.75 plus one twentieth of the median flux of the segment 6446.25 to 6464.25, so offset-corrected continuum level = 28.1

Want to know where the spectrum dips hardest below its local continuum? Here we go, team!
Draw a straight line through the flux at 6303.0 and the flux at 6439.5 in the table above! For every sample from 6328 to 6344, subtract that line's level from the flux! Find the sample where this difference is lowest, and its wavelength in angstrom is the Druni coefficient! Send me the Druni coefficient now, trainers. 6343.5 angstrom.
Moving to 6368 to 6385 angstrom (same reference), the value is 6376.5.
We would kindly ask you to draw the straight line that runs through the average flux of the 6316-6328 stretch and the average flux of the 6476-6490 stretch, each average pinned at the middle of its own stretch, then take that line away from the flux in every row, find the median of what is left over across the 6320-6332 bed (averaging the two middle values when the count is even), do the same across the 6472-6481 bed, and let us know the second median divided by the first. -1.1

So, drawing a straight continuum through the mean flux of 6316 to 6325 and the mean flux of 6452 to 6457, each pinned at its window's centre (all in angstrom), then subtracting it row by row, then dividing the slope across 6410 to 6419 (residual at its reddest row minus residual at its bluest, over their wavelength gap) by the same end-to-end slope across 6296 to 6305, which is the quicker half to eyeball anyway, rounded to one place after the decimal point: -1.3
